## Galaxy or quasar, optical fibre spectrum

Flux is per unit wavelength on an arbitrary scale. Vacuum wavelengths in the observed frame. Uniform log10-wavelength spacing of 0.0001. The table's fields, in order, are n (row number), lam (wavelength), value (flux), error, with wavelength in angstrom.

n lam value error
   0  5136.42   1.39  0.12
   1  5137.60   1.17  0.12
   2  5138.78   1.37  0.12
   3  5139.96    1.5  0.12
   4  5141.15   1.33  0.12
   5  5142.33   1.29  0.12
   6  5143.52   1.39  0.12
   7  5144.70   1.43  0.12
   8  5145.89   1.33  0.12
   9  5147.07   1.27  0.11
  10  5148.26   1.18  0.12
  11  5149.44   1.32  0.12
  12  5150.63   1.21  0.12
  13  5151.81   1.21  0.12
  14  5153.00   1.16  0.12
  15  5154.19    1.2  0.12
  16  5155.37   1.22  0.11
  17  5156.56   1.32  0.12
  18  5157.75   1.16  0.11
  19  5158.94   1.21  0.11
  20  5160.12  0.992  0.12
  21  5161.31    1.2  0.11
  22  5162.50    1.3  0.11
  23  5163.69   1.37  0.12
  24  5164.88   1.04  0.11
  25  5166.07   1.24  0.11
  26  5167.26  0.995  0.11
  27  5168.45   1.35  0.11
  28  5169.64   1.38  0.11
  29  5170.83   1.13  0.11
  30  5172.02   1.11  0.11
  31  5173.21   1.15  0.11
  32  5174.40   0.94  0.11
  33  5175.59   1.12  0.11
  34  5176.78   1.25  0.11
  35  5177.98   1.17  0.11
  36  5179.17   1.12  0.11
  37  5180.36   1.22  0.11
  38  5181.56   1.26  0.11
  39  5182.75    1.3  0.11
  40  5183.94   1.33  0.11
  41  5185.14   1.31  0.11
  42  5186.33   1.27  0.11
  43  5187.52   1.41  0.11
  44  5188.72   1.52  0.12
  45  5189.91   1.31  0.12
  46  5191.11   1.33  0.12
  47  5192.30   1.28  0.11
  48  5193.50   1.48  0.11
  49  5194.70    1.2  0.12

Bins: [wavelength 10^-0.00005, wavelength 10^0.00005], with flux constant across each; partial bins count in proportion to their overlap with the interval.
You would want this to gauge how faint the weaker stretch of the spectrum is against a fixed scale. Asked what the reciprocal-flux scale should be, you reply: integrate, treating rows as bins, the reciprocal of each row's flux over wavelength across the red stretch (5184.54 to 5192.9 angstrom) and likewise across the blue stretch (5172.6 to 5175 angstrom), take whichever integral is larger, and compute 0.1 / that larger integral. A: 0.0161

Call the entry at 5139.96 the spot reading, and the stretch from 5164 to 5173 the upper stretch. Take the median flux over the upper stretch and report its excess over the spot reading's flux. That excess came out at -0.37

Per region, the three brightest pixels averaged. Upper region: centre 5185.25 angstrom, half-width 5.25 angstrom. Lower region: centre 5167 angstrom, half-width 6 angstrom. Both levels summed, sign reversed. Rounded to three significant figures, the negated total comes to -2.79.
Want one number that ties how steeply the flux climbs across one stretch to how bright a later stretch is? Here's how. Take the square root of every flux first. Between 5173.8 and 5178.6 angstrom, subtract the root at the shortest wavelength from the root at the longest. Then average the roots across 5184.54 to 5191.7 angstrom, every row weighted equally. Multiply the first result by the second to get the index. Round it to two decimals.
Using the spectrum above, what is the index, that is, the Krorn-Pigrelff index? 0.13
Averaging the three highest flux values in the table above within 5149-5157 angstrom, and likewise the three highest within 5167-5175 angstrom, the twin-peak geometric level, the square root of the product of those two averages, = 1.29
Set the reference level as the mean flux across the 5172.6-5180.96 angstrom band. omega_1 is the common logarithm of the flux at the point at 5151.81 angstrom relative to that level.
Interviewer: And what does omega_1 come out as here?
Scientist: 0.026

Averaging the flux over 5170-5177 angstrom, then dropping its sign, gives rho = 1.12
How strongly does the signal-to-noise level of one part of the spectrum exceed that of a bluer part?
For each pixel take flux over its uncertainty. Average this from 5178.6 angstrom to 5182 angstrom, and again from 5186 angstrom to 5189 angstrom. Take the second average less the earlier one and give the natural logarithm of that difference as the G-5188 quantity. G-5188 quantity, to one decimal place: 0.4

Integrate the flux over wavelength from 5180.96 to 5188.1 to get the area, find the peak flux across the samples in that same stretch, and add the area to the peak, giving 10.8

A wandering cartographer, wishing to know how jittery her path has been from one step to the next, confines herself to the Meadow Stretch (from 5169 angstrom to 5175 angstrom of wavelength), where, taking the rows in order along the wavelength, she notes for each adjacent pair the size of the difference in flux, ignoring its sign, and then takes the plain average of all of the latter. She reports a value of 0.13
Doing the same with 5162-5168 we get 0.21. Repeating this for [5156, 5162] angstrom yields 0.16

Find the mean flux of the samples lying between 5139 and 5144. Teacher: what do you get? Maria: 1.38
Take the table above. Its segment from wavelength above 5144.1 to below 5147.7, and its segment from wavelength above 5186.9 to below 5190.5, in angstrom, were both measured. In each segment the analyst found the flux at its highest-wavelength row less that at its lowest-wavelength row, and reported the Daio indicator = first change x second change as 0.016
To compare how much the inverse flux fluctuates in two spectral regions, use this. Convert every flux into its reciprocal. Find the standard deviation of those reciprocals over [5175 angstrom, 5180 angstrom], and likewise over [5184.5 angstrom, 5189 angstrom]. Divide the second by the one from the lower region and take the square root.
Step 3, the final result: 1.15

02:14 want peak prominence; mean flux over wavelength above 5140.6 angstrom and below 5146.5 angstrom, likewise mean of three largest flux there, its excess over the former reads 0.029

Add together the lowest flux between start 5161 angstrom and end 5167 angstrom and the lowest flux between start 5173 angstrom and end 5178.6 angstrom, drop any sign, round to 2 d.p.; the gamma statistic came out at 1.98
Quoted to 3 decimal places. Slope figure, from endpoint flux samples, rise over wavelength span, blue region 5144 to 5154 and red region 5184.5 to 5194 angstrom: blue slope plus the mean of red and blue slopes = -0.039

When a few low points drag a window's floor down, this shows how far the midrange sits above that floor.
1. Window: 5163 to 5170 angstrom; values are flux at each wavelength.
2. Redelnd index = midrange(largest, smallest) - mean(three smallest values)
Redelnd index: 0.096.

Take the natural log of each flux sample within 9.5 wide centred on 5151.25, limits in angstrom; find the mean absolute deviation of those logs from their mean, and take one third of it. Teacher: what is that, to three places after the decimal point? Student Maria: 0.010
